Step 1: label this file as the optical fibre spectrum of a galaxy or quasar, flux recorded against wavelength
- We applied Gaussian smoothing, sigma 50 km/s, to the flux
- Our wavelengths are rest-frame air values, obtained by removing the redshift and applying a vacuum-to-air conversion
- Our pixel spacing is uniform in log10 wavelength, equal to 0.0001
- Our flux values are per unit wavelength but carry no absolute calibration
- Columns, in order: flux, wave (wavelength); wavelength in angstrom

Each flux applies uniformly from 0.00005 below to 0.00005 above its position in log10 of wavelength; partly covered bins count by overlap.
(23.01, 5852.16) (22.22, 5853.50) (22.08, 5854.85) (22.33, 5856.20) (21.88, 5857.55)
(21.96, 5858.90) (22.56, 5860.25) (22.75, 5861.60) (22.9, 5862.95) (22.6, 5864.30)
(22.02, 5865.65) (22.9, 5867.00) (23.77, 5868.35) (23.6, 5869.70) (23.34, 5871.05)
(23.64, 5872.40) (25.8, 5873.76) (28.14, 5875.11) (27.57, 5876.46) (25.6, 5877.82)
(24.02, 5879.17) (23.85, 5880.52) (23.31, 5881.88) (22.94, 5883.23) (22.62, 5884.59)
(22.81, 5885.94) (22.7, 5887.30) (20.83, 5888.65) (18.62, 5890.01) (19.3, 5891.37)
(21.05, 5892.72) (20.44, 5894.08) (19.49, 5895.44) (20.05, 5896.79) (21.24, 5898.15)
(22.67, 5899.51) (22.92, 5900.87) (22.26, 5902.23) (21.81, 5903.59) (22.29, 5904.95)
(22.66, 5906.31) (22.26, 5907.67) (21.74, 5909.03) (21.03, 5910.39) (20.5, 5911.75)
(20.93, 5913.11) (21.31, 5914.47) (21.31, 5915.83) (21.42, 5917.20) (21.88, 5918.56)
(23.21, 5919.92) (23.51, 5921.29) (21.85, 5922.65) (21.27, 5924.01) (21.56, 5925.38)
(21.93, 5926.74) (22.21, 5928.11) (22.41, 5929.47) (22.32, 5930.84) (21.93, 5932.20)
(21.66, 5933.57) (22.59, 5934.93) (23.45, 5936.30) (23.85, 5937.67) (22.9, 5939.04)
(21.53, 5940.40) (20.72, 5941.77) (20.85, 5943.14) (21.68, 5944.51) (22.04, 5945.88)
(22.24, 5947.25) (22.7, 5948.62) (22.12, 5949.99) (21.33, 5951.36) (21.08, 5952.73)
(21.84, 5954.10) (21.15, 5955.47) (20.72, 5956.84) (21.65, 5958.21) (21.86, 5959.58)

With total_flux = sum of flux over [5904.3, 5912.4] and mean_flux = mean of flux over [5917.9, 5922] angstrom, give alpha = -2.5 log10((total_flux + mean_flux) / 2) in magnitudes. -4.71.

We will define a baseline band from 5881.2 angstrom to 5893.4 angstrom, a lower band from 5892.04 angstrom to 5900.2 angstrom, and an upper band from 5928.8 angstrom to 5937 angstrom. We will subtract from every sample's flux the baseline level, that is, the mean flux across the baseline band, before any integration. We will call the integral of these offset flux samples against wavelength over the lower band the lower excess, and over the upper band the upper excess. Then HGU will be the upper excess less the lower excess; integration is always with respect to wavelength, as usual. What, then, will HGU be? 13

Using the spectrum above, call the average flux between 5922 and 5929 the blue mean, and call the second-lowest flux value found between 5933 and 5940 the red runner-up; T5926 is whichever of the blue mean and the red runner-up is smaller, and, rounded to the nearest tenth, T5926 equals 21.8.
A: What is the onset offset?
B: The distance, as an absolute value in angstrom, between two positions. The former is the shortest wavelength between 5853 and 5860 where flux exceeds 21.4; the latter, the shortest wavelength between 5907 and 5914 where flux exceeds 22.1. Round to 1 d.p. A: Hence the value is 54.2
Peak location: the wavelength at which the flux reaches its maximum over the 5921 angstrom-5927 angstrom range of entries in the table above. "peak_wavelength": 5921.29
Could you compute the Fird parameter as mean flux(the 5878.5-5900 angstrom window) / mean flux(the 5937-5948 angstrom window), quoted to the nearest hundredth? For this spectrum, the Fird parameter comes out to 0.98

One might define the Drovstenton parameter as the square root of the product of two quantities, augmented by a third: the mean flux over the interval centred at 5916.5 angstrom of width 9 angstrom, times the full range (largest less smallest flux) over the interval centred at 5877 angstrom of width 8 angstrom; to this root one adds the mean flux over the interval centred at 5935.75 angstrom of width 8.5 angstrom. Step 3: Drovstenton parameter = 32.4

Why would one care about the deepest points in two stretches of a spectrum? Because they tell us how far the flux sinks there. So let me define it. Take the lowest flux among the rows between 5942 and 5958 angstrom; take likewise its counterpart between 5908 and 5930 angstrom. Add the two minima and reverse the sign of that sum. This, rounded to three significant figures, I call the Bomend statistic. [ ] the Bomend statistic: -41.2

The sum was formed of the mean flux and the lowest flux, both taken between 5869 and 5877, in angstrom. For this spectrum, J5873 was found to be 48.7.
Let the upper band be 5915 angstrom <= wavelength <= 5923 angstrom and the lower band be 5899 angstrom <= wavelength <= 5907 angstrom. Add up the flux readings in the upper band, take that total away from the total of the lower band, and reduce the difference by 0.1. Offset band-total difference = 1.3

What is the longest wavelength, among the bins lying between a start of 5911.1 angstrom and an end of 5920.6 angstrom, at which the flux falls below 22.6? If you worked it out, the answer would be 5918.56 angstrom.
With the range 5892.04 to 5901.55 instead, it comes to 5898.15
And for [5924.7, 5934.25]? 5933.57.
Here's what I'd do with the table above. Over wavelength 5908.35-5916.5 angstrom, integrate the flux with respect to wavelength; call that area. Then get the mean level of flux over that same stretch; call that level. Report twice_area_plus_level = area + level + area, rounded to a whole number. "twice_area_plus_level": 366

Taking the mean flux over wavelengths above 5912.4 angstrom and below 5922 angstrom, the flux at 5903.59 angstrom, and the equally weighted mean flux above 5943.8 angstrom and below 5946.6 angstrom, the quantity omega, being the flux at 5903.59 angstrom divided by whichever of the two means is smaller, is 1.00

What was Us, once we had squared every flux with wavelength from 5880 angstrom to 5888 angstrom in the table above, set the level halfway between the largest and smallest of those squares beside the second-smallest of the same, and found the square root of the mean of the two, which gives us 23.0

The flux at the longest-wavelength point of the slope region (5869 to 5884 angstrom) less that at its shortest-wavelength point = -0.7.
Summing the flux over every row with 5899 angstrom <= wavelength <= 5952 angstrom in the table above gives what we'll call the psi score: 859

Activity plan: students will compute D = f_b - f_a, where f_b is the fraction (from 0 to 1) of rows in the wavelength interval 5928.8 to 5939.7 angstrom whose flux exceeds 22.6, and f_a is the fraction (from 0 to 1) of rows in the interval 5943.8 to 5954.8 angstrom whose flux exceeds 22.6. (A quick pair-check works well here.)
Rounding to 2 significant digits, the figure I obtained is 0.25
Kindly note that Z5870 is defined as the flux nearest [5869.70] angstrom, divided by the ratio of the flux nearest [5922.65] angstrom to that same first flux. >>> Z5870 25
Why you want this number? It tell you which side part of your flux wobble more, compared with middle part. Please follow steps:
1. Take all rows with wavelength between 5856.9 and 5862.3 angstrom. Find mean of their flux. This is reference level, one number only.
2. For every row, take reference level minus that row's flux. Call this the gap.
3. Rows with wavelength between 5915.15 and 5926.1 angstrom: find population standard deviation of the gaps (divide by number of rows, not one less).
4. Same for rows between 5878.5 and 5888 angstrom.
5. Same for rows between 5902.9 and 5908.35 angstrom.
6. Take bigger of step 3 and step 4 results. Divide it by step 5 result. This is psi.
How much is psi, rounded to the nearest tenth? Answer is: 2.7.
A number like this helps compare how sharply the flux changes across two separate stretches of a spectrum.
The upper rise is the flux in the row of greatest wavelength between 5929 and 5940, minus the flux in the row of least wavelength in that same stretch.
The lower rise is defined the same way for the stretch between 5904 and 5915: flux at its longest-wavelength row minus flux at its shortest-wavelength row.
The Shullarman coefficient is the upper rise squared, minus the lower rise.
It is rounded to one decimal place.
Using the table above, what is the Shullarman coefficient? 1.2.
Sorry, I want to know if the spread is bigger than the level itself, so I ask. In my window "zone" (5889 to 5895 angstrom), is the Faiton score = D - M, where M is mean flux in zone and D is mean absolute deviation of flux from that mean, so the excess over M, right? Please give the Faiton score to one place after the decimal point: -19.0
